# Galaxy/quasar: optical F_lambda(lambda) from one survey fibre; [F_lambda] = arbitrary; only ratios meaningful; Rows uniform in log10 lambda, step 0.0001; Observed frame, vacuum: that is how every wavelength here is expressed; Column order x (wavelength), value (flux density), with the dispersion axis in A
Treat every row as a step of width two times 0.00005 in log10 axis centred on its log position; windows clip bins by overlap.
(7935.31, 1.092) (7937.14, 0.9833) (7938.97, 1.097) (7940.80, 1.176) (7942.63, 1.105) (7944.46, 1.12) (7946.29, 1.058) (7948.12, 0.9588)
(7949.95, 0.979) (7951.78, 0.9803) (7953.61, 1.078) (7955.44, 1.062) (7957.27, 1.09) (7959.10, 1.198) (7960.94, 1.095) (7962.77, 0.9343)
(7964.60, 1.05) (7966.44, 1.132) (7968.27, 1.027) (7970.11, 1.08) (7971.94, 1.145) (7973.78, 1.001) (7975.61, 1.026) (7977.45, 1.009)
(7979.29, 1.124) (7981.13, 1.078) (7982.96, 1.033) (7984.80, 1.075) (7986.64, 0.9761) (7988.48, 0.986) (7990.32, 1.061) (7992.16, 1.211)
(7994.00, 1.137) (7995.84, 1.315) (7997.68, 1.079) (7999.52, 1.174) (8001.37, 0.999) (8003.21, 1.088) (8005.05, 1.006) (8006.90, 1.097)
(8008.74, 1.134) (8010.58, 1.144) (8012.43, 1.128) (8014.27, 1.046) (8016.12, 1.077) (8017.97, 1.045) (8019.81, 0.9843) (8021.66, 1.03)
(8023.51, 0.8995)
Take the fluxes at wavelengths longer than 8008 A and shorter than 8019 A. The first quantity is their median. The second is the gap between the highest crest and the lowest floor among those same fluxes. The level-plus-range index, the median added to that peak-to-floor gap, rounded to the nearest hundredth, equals 1.20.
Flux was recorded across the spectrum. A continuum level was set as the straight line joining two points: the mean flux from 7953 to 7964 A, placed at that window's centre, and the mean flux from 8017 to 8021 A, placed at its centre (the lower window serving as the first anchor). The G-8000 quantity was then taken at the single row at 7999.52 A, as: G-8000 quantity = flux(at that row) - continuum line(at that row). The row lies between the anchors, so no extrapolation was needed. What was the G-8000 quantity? 0.14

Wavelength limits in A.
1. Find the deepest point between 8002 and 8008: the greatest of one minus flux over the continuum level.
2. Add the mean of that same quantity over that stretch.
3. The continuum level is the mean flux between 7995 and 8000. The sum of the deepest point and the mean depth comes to 0.26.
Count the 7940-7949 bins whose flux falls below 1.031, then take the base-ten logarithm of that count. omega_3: 0.0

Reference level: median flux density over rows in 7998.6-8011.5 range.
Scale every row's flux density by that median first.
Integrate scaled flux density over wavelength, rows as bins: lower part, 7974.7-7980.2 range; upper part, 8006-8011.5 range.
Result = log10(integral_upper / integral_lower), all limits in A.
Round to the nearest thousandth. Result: 0.030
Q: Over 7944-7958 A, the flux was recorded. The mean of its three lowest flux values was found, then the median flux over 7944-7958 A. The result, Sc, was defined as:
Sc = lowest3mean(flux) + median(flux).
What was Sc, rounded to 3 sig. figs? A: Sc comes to 2.03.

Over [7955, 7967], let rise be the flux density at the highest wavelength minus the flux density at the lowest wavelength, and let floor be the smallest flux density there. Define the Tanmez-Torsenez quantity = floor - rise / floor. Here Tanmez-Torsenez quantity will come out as 0.86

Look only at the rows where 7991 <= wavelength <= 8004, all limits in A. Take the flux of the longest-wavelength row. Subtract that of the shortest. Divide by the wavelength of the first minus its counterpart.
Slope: -0.011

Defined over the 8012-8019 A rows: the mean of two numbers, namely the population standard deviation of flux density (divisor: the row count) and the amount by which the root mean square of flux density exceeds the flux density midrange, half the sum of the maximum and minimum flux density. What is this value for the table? 0.011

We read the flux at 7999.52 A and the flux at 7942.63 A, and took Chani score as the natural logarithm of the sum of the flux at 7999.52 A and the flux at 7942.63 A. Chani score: 0.824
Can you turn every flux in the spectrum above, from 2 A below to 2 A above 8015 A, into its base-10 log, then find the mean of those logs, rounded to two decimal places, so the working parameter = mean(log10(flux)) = 0.03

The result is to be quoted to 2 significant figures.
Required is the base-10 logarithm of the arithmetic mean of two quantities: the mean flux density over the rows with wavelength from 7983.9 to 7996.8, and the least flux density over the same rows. 0.018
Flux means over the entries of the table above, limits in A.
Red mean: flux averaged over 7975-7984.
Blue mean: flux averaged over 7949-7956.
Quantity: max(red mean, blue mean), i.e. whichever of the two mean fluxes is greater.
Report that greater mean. 1.05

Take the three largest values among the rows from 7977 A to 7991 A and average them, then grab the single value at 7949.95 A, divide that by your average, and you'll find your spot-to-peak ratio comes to 0.896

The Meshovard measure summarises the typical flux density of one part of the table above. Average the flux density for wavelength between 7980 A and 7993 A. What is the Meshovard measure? 1.06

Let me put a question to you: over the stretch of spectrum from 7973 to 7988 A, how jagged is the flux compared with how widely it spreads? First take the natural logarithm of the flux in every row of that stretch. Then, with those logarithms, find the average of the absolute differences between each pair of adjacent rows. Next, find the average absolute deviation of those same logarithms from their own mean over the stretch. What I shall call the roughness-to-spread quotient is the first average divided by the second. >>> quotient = 1.4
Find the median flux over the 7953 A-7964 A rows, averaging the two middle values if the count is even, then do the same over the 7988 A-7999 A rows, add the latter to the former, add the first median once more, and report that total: 3.276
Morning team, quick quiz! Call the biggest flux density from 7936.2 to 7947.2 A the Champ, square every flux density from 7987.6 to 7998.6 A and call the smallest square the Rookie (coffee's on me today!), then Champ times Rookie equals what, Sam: 1.14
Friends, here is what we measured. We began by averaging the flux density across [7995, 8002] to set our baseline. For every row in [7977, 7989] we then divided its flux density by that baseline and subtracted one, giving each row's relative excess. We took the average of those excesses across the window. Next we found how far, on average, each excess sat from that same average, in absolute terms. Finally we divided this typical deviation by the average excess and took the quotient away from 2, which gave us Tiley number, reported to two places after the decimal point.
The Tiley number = 2.44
